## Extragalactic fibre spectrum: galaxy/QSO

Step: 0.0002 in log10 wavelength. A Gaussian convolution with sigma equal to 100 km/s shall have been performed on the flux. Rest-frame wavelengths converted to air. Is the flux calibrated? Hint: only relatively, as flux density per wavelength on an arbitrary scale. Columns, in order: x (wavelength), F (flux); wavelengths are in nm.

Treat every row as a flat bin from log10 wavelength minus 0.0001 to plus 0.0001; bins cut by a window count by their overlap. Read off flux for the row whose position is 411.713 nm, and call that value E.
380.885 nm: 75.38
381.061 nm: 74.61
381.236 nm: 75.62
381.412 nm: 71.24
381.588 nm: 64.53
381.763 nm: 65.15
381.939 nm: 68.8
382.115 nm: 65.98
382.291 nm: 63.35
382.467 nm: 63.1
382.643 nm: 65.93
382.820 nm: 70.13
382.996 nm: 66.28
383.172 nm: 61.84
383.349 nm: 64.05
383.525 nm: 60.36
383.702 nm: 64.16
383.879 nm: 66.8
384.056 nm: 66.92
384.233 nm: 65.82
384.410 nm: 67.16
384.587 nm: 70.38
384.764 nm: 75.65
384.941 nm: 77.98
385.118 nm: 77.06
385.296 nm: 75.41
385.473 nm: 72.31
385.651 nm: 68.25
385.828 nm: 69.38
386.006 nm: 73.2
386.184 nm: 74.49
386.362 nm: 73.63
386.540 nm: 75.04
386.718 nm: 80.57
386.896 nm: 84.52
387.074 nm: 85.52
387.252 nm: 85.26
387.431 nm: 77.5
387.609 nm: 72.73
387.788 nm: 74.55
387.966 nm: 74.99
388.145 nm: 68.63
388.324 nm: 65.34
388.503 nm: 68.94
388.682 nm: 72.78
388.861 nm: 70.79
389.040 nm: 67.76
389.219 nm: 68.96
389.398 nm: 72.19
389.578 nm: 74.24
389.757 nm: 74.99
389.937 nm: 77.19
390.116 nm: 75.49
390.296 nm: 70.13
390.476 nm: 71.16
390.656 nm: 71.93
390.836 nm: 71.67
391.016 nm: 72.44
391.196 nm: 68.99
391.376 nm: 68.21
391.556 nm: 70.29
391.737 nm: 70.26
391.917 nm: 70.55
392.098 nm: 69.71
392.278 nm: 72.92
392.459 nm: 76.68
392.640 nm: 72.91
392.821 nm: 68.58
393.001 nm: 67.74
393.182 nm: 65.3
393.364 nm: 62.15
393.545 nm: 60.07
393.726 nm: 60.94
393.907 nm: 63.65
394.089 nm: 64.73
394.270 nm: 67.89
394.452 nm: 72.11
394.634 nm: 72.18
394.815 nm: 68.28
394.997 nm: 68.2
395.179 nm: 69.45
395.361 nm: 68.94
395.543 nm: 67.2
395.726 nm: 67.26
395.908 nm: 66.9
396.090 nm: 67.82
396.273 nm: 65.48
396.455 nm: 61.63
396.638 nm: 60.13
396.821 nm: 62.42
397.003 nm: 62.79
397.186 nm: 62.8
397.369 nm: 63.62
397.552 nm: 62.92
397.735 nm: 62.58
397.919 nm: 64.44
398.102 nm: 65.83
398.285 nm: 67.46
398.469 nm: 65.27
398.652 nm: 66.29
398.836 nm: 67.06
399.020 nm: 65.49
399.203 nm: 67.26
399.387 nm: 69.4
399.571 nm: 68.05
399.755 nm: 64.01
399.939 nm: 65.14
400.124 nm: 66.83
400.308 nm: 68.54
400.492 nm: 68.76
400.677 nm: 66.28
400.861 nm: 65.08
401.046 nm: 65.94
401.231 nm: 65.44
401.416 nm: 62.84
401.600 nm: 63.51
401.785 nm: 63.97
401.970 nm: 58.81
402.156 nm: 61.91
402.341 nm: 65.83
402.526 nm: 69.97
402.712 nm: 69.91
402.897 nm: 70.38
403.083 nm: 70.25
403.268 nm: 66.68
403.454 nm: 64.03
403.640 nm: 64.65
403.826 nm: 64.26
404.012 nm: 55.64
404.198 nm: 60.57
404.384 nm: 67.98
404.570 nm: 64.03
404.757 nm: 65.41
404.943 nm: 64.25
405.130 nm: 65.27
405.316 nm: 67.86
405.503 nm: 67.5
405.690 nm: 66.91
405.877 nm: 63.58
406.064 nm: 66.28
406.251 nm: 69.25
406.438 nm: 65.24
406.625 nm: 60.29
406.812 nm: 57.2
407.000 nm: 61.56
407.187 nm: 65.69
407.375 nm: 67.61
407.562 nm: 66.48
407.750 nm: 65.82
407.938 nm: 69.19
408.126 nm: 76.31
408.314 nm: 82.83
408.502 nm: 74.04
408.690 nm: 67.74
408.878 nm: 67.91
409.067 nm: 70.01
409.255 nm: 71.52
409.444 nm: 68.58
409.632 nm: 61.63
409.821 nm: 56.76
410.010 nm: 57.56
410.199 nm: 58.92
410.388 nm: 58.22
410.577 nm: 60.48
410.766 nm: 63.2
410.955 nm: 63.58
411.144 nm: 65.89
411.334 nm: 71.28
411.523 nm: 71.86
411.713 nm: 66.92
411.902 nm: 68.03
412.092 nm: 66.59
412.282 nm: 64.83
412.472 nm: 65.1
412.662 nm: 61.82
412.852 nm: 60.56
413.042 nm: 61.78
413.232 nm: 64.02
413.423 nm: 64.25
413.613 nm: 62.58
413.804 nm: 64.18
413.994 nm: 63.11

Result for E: 66.92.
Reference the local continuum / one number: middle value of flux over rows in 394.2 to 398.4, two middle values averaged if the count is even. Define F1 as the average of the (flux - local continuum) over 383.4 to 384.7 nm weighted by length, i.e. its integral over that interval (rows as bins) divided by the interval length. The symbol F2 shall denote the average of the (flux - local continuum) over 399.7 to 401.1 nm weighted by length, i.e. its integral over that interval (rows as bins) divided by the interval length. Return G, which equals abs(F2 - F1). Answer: 0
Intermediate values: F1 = -0.8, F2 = -1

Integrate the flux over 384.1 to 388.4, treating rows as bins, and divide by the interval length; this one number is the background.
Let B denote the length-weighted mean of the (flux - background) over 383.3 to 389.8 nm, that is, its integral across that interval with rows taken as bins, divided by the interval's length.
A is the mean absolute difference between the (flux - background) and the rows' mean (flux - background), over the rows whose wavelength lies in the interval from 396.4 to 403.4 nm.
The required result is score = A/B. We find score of -1.19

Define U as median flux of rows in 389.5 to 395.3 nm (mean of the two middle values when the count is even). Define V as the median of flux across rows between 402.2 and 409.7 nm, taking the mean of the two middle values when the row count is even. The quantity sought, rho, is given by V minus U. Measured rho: -4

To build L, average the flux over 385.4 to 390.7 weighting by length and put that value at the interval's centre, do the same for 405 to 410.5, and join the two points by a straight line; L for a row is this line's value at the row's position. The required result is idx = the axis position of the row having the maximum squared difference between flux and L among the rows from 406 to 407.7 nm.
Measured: 406.812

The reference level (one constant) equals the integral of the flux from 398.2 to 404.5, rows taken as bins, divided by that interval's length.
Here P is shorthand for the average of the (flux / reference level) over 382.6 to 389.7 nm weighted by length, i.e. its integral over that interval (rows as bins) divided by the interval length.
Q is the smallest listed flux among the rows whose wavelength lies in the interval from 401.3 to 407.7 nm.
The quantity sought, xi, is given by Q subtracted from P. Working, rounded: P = 1.09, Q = 55.64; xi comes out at -54.5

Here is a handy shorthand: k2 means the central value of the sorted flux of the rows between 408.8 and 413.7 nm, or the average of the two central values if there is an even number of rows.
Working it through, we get 64.1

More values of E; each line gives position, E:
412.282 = 64.83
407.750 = 65.82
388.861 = 70.79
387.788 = 74.55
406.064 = 66.28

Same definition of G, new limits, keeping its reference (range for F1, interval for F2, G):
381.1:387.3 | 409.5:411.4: 9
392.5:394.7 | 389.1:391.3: 6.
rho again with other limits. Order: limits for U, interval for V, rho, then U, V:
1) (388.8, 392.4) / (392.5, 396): -3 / 71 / 67.7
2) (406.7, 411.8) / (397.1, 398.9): -2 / 66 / 64.9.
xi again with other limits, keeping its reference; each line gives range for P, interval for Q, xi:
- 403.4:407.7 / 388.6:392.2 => -66.8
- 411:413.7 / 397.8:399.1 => -63.4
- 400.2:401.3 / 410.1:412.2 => -57.2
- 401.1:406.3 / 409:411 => -55.8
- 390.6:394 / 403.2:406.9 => -54.6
